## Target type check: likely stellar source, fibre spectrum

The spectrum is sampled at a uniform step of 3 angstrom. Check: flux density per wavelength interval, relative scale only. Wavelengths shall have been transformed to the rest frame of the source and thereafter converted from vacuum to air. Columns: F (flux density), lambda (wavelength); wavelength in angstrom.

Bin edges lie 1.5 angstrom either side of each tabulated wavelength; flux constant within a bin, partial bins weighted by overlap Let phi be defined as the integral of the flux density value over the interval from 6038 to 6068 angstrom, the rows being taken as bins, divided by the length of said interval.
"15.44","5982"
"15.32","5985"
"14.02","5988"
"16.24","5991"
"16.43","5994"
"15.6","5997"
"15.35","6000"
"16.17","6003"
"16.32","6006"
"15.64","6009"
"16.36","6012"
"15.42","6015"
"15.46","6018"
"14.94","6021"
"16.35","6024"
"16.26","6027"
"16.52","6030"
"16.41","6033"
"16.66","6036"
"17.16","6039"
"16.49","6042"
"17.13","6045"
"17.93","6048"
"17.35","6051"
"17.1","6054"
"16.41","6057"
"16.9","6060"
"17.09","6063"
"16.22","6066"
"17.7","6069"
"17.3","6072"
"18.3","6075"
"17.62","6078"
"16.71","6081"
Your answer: 17.0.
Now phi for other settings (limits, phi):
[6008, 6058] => 16.5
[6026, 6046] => 16.7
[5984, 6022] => 15.6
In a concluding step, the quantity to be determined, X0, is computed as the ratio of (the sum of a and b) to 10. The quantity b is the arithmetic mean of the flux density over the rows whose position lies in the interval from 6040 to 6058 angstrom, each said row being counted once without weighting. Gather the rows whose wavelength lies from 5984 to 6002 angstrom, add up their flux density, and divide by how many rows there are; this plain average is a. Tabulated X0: 3.26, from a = 15.5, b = 17.1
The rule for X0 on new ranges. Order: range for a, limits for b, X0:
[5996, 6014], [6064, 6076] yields 3.33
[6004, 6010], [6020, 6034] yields 3.21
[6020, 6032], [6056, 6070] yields 3.29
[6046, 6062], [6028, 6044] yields 3.38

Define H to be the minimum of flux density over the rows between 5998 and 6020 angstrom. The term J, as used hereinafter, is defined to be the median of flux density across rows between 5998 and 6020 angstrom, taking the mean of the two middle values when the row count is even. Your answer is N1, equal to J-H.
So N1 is 0.29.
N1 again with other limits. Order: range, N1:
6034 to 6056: 0.64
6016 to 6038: 1.41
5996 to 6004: 0.25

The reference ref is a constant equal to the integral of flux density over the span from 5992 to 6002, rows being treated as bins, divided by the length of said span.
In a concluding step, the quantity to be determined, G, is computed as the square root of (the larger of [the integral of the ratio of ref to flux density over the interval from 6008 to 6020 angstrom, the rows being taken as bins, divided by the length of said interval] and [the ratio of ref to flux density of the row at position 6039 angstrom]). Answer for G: 1.005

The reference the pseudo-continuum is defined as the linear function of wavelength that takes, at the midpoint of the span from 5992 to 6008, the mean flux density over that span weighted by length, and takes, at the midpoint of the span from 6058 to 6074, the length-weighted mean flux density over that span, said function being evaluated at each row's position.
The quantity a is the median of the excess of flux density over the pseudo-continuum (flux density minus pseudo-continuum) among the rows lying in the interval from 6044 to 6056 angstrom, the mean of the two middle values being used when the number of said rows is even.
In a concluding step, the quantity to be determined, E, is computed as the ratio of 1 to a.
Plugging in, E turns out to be 2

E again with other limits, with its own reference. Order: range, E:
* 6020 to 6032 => -11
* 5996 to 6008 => -12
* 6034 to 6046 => 4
